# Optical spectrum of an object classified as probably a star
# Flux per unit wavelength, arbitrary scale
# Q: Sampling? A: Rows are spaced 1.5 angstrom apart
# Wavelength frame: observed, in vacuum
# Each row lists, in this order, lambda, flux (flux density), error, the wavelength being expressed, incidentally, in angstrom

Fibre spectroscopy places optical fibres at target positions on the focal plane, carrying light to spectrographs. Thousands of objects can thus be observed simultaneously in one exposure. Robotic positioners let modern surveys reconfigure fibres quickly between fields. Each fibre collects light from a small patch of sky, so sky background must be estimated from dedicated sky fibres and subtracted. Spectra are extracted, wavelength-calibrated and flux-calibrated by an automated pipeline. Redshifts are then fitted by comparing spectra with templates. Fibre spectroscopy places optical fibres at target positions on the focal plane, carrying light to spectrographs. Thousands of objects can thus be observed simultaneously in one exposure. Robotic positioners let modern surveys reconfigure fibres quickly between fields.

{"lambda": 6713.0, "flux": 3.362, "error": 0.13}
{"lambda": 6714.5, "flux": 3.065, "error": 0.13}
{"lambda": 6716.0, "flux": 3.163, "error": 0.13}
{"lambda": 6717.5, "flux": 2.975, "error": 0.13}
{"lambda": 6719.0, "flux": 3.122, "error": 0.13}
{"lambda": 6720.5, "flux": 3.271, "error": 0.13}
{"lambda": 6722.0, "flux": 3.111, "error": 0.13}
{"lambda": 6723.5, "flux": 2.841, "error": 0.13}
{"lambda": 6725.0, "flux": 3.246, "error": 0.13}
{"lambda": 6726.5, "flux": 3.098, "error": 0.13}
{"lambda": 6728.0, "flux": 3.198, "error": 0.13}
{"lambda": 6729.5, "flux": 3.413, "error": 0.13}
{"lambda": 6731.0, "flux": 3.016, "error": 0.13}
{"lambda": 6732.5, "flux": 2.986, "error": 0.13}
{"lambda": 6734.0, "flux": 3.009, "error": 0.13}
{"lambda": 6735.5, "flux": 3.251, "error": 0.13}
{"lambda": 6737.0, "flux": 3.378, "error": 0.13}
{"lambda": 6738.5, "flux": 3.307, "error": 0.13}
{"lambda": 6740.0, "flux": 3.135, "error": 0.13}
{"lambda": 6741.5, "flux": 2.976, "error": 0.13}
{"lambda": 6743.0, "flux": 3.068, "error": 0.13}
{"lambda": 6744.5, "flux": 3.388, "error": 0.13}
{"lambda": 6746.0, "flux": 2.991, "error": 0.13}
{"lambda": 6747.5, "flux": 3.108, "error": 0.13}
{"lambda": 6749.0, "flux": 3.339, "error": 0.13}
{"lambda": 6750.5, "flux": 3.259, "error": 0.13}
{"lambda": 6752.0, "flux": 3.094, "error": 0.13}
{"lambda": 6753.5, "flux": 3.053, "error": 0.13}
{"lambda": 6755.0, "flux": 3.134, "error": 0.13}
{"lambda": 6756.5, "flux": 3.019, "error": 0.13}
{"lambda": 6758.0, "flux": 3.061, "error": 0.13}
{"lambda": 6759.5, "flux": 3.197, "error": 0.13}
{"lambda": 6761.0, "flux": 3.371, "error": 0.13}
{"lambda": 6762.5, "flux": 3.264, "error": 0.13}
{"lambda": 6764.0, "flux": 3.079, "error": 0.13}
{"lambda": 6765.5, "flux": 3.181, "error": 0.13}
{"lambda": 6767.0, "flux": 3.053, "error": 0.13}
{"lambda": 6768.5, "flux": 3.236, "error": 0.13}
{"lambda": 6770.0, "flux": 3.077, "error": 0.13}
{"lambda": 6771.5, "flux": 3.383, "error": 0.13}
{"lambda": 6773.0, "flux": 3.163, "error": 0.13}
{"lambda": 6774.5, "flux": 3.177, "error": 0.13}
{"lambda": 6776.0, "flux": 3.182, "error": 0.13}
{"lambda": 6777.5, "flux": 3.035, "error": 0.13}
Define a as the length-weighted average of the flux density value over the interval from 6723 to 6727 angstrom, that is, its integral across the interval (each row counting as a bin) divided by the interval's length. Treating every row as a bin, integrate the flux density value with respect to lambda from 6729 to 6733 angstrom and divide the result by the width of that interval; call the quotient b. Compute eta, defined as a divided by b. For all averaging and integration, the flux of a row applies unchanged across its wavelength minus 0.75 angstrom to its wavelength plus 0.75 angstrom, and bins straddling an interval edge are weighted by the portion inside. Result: 0.98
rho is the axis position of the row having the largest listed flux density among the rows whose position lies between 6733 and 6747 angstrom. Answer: 6744.5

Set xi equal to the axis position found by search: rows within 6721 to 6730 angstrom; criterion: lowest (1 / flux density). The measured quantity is 6729.5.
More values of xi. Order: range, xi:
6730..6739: 6737.0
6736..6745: 6744.5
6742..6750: 6744.5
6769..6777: 6771.5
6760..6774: 6771.5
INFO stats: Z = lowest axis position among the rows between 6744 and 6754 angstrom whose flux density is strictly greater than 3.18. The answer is 6744.5 angstrom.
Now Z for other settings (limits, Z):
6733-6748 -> 6735.5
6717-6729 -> 6720.5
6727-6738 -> 6728.0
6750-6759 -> 6750.5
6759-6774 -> 6759.5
